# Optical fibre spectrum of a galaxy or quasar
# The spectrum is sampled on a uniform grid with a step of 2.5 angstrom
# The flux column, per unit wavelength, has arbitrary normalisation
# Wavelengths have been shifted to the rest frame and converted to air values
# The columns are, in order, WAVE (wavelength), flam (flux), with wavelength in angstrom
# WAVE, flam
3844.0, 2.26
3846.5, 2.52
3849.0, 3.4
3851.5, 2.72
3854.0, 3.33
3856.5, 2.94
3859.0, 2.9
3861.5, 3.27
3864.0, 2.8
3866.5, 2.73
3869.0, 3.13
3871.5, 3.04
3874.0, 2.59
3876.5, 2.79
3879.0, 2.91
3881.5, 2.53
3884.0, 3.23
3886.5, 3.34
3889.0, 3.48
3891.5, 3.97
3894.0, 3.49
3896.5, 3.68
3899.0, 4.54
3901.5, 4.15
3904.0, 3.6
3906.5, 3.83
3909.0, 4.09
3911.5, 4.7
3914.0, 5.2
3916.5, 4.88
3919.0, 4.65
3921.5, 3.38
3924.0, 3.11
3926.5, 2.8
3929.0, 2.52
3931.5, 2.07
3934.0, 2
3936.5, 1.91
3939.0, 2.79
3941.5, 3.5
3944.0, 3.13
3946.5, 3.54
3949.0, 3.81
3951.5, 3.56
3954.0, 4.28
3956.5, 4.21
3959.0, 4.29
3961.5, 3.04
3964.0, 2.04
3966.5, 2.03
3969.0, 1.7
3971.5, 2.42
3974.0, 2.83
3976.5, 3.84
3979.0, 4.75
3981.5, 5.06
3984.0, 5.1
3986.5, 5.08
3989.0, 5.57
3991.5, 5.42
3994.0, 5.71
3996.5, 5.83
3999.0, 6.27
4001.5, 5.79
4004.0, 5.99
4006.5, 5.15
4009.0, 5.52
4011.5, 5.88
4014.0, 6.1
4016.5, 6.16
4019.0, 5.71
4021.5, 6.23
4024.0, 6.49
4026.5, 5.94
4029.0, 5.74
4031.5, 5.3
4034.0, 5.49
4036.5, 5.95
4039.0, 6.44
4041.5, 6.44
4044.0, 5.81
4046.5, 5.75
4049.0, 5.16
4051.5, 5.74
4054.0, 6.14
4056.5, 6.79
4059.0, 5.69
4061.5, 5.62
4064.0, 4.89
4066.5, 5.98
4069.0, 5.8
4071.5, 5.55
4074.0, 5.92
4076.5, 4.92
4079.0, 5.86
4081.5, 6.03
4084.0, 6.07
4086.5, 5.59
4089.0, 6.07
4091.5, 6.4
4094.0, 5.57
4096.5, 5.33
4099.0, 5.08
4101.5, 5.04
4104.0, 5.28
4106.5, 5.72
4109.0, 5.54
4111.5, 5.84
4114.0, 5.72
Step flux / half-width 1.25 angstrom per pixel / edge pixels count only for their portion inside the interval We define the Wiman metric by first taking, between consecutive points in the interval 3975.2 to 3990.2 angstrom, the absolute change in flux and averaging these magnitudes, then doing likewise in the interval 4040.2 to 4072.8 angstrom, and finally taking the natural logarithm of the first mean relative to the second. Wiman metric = -0.40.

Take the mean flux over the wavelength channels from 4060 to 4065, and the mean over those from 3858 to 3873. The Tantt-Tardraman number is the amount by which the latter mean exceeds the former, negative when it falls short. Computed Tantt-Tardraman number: -2.3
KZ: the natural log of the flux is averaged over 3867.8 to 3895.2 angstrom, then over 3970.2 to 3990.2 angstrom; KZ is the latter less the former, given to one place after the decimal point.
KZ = 0.3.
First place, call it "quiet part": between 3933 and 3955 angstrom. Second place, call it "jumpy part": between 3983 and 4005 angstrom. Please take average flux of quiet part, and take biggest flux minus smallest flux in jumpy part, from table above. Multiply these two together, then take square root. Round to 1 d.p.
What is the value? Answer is 1.9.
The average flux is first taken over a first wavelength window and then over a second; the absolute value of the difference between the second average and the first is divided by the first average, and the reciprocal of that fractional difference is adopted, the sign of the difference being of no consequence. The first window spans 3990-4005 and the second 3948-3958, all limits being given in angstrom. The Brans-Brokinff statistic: 3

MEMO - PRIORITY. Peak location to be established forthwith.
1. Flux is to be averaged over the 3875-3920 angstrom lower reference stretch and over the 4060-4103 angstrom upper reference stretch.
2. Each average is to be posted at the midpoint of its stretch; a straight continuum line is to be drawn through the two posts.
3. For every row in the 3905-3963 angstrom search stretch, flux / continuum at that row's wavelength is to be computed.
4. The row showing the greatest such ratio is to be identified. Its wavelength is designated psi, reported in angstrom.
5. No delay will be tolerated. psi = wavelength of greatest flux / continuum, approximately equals 3914.0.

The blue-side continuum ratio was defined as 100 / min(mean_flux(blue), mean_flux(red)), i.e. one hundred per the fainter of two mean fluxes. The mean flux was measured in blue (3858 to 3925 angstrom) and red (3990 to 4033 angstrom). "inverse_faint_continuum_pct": 28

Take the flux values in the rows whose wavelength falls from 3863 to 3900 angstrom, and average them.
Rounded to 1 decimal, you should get 3.2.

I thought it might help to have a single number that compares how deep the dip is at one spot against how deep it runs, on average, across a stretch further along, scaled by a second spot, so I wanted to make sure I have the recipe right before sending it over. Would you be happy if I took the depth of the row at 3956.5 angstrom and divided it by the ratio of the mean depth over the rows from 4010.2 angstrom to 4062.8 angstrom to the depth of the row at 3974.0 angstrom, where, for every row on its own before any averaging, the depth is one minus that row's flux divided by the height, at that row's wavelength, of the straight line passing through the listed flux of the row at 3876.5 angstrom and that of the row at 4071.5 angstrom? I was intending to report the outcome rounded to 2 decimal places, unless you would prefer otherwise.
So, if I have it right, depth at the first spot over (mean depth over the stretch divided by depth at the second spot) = 0.13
